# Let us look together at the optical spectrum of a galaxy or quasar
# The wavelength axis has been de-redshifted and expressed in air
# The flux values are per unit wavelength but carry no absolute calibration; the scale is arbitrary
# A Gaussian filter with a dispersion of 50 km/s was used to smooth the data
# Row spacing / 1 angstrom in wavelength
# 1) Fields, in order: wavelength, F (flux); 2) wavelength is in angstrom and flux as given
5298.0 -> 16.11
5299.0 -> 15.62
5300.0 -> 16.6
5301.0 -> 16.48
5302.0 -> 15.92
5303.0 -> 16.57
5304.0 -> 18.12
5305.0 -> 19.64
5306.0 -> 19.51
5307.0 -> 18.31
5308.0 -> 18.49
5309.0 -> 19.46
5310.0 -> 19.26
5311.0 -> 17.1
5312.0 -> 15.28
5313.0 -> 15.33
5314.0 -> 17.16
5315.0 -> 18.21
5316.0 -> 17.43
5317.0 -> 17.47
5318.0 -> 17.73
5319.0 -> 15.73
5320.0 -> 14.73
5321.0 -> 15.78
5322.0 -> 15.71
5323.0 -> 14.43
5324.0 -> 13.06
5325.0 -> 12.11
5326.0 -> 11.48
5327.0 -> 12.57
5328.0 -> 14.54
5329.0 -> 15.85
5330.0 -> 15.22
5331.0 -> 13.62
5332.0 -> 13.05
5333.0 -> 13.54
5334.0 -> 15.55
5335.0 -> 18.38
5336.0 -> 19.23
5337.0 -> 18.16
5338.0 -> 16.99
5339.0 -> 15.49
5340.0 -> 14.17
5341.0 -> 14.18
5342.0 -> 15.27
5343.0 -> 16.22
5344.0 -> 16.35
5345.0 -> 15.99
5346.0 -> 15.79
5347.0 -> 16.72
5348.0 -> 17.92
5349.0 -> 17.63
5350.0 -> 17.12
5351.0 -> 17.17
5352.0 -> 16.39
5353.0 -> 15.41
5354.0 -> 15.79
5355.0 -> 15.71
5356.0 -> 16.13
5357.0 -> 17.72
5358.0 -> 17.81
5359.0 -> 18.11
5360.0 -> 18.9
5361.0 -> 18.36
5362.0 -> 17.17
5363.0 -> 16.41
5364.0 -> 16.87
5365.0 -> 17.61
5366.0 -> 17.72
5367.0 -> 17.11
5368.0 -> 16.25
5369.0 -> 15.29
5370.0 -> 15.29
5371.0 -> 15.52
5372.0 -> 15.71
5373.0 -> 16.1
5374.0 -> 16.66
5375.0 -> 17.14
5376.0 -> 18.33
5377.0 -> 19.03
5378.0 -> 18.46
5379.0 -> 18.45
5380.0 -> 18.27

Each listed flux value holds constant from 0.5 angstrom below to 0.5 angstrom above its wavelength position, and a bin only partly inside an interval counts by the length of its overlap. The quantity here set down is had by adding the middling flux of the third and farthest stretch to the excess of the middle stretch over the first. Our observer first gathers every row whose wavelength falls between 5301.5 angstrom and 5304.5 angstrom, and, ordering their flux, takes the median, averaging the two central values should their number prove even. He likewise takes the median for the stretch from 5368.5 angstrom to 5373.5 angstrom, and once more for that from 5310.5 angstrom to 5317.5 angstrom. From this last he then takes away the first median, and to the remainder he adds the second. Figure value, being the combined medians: 16.1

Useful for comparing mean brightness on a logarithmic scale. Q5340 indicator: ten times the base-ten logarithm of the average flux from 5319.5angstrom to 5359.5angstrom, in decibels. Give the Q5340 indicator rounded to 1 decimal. 12.0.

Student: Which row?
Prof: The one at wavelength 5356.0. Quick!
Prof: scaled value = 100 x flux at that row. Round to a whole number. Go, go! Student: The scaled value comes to 1613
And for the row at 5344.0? 1635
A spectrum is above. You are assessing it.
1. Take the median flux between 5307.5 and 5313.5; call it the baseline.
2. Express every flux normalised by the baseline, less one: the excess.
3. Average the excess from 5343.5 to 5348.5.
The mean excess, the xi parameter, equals -0.07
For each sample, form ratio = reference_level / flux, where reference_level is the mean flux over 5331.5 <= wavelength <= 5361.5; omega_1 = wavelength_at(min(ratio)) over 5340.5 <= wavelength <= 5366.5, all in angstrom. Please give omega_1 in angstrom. 5360.0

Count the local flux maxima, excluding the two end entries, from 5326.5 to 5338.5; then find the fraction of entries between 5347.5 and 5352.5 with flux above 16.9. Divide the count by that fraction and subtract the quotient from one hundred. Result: 97.5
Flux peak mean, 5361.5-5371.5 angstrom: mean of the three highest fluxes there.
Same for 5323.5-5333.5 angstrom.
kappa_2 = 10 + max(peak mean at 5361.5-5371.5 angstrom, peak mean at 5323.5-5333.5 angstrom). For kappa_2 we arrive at 27.5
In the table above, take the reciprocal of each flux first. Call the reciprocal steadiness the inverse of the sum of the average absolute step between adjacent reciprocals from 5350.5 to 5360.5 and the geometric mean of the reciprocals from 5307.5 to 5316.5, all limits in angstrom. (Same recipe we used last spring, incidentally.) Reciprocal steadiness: 16.8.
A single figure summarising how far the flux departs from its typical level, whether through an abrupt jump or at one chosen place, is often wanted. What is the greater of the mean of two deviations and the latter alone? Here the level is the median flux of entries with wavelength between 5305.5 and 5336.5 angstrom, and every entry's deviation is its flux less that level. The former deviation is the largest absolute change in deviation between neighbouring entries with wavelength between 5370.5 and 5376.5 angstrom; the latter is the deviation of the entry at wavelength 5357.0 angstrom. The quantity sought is 2.0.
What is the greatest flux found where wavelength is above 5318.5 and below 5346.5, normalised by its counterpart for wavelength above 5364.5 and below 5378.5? 1.011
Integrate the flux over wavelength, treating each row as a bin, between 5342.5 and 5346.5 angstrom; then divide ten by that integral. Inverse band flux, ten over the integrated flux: 0.16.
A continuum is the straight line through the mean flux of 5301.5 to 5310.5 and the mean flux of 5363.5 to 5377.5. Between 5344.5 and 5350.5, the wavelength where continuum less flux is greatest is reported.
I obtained 5346.0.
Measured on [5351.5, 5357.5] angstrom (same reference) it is 5353.0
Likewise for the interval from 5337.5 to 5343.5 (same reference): 5340.0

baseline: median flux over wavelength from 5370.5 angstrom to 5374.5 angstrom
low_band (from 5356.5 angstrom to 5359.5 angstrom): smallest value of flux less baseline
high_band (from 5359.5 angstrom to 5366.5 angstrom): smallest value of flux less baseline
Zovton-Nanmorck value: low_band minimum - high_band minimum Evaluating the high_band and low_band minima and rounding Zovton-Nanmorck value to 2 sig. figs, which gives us 1.3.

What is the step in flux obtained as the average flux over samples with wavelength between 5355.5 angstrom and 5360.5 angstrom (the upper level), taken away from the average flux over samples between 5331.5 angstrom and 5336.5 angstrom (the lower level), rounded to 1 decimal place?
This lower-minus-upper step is -1.8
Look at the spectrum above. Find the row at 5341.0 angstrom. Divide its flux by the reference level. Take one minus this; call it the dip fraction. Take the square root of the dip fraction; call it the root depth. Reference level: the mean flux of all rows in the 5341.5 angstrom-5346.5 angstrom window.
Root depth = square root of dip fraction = 0.33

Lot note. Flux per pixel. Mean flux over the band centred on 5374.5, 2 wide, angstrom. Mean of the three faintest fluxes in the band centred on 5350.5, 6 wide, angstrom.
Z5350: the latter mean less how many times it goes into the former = 15.3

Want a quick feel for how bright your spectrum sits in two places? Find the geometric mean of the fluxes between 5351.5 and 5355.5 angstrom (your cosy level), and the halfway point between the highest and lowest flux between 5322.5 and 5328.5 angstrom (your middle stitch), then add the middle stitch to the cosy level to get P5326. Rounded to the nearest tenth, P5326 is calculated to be 28.8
